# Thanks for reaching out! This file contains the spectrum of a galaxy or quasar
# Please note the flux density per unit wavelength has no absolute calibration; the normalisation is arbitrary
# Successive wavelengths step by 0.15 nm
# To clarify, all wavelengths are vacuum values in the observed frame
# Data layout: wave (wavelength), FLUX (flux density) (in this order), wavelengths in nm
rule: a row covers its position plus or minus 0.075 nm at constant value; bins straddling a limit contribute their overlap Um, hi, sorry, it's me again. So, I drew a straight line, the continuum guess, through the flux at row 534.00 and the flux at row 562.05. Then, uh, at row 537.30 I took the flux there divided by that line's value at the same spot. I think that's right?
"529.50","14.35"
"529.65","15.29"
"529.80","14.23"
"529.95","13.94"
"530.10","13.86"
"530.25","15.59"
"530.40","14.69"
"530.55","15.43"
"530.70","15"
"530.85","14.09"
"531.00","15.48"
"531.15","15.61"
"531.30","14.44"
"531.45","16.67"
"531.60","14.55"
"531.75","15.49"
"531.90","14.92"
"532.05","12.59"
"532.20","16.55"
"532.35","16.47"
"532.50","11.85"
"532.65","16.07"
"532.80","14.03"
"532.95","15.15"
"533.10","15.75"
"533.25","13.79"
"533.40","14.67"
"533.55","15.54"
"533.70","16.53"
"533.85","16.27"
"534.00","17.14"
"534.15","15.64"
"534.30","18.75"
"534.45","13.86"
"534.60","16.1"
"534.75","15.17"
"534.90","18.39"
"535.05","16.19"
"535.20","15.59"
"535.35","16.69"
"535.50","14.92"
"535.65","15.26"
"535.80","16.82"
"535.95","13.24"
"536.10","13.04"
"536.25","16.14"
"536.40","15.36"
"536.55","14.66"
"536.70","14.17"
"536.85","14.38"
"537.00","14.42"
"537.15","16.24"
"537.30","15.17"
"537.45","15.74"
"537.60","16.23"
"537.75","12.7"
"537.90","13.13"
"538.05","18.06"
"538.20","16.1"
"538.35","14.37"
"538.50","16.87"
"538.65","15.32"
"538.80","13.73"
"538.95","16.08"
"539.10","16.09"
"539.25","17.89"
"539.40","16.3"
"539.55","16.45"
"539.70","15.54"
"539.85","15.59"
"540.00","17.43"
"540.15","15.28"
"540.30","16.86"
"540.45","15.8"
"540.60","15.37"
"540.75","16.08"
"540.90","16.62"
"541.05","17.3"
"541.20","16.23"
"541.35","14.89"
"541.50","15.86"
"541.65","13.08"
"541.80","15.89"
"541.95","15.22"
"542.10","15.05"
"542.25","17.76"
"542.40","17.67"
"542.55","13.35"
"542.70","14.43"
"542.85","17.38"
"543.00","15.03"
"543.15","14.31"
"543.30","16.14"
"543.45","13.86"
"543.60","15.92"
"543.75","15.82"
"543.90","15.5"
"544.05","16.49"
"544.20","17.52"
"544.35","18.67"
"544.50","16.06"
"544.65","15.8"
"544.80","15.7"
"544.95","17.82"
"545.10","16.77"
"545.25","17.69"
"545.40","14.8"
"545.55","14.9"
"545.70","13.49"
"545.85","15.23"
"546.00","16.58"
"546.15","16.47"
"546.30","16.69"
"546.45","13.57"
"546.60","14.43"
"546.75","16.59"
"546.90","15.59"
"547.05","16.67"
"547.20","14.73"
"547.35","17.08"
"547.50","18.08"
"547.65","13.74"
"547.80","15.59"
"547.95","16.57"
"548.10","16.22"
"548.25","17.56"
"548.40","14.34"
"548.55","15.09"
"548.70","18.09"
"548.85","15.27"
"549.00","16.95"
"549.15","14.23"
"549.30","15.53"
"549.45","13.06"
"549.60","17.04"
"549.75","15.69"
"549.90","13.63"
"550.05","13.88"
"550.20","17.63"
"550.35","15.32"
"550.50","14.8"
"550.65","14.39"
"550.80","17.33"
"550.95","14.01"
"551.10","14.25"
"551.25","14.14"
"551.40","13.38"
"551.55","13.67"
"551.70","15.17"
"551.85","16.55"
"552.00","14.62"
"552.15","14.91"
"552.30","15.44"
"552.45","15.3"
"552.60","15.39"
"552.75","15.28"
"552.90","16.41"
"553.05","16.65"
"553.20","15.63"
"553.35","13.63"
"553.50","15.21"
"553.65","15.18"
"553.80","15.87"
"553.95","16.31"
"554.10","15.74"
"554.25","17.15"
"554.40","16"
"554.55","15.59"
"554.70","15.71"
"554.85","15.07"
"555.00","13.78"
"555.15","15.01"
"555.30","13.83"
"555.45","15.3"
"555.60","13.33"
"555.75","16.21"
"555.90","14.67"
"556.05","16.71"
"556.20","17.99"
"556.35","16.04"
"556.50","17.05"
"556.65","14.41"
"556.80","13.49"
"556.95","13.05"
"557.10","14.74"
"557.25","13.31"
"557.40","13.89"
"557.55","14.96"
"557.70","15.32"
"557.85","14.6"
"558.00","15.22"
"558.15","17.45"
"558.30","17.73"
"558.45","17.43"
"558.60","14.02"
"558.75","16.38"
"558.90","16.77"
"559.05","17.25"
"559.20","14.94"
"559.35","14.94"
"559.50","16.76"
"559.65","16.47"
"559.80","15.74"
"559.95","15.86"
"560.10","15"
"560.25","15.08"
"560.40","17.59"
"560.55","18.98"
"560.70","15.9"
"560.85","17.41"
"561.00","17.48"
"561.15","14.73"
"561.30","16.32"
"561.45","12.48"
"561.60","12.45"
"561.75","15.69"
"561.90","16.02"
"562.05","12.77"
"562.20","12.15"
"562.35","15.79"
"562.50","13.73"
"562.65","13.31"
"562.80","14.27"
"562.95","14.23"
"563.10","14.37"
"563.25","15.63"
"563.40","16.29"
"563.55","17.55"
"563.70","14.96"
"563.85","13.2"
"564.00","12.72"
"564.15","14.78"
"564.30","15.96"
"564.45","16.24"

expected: 0.91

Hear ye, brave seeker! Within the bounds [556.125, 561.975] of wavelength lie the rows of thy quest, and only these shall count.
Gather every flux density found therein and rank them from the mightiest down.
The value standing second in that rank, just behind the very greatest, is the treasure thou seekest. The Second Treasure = 17.99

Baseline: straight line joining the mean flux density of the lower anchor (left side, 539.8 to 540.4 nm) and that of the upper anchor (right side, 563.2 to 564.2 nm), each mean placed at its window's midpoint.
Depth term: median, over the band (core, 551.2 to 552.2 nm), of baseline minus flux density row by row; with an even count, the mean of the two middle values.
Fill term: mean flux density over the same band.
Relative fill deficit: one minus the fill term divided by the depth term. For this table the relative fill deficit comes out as -13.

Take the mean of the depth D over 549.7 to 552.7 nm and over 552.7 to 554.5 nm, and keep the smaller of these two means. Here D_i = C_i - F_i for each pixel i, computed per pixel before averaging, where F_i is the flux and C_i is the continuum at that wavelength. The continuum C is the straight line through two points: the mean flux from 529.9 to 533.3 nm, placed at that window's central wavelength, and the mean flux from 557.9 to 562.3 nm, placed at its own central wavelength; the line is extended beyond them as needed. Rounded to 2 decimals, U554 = -0.20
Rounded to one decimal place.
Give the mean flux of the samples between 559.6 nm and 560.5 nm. 16.0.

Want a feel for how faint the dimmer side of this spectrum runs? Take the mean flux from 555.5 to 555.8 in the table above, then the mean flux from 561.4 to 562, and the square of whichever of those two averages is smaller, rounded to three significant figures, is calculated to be 201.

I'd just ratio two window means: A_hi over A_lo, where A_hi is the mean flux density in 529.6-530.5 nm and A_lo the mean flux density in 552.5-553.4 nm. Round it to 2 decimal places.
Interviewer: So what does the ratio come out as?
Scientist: 0.94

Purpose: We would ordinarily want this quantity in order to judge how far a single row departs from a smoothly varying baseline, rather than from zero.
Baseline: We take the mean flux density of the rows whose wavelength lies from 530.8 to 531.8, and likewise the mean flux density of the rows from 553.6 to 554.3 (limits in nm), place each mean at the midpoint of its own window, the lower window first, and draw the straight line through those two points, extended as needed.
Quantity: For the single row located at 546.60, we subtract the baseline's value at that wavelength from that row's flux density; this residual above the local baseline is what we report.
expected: -1.3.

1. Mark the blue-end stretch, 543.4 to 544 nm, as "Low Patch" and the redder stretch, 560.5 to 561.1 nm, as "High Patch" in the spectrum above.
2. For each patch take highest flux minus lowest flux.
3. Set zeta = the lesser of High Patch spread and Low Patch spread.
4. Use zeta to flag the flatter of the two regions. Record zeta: 2.1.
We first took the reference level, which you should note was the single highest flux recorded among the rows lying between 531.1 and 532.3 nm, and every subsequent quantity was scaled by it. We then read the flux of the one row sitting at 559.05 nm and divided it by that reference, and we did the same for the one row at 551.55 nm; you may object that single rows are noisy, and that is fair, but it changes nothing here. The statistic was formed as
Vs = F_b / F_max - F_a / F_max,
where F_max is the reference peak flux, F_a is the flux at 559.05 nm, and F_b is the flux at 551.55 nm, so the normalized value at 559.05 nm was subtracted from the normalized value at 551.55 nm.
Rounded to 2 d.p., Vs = -0.21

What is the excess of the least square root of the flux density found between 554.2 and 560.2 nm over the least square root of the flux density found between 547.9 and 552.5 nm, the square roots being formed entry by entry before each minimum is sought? 0.00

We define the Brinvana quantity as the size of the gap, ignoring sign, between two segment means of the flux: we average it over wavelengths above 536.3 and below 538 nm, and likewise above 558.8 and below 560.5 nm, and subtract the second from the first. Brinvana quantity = 1.3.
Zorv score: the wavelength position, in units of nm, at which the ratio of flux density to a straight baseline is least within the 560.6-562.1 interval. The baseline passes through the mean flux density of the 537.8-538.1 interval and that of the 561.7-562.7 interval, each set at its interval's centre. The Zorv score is 561.60 nm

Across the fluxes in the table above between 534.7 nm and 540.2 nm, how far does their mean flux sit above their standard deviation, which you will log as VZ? 14.2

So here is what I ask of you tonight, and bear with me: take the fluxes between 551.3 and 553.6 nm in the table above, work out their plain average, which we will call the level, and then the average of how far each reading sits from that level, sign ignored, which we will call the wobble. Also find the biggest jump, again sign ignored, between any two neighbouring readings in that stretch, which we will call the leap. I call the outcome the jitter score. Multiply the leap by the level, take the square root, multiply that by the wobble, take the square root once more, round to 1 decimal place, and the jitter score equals 2.0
